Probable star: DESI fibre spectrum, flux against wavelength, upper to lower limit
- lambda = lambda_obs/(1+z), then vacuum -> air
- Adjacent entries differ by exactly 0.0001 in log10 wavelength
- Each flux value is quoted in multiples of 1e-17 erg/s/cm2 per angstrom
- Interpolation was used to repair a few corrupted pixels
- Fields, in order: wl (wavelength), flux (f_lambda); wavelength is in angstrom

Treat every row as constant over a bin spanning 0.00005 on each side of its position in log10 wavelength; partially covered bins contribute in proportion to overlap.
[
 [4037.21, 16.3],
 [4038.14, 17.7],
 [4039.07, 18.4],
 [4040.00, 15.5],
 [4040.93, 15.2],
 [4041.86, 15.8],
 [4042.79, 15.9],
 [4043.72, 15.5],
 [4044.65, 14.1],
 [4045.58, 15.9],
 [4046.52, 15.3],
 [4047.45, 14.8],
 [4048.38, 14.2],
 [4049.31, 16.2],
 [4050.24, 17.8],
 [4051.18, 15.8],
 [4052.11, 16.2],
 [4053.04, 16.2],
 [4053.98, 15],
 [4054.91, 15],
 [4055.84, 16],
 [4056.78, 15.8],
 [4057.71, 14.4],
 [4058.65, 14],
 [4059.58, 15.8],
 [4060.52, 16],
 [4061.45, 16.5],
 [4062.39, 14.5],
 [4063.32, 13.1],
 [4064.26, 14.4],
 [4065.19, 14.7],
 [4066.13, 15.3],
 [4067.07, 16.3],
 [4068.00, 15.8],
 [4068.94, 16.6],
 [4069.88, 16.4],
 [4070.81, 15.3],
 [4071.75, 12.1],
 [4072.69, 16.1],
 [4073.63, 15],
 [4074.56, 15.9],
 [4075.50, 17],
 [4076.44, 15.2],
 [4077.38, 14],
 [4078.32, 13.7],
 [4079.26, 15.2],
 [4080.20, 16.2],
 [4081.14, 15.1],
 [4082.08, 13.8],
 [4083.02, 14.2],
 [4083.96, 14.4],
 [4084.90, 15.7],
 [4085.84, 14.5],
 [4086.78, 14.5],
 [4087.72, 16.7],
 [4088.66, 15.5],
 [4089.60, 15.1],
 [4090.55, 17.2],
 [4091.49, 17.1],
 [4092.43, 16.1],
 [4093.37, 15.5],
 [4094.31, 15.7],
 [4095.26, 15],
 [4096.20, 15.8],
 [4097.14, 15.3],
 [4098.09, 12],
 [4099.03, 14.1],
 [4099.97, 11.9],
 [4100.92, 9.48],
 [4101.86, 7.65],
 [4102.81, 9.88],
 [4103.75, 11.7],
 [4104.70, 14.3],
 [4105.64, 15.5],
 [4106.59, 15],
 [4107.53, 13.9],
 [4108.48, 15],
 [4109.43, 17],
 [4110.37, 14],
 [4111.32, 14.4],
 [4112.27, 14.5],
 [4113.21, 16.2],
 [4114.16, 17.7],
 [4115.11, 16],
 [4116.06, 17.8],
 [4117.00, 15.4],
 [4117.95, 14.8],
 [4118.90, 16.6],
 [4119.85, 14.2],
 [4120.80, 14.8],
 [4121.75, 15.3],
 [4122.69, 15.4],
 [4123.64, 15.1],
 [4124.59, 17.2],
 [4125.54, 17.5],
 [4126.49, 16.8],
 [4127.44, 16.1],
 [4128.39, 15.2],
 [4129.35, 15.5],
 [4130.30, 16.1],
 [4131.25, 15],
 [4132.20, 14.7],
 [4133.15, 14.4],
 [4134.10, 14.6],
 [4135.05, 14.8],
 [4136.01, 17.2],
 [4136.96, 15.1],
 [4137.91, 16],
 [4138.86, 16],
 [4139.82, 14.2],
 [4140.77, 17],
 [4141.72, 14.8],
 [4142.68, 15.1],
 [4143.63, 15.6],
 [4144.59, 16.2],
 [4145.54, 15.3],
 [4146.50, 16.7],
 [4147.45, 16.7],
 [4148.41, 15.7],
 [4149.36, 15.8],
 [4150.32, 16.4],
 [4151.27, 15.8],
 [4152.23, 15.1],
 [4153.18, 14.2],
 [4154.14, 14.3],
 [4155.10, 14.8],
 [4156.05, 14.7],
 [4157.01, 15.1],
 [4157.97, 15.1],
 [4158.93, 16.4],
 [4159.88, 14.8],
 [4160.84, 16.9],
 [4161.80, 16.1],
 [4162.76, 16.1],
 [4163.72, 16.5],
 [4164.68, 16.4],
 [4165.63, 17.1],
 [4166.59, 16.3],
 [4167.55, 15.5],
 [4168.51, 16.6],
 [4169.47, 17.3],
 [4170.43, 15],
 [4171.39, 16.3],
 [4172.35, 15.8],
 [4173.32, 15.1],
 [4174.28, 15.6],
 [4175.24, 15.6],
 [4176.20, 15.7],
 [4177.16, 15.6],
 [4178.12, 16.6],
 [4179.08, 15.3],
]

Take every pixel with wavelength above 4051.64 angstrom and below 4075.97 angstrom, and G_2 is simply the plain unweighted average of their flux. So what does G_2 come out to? 15.4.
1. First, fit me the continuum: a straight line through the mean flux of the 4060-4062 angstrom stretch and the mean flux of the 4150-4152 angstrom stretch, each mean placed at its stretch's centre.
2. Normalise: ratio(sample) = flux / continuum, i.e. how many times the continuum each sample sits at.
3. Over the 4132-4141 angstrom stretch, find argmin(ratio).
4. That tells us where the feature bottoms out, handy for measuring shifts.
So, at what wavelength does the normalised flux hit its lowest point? 4139.82 angstrom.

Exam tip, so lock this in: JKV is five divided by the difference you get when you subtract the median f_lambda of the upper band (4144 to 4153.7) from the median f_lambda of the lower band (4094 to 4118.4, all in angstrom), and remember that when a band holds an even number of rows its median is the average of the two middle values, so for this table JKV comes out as -6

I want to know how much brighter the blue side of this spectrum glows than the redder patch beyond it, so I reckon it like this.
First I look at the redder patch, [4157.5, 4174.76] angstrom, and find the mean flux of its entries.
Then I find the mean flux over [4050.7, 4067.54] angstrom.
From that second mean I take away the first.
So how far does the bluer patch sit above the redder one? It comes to -0.8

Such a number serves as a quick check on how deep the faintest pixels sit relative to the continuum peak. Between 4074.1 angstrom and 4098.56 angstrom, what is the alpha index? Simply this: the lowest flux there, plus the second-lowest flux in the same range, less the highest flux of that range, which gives 8.5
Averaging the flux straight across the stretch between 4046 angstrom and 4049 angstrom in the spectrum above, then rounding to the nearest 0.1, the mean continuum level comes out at 14.8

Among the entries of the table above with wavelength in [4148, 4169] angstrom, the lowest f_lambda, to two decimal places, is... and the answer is 14.20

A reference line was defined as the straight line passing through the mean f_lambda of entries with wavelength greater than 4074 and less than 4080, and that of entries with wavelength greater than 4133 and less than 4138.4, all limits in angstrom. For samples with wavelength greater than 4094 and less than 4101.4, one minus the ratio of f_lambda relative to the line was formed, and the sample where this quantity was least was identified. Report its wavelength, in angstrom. 4096.20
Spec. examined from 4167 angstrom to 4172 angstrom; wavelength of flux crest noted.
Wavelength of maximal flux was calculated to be 4169.47 angstrom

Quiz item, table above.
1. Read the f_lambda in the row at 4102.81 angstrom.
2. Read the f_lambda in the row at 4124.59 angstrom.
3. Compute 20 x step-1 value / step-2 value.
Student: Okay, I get 11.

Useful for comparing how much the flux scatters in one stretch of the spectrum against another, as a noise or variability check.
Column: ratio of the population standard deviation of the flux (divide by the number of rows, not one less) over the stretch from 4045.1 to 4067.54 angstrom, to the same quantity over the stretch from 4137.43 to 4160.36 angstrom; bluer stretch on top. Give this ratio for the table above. 1.24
